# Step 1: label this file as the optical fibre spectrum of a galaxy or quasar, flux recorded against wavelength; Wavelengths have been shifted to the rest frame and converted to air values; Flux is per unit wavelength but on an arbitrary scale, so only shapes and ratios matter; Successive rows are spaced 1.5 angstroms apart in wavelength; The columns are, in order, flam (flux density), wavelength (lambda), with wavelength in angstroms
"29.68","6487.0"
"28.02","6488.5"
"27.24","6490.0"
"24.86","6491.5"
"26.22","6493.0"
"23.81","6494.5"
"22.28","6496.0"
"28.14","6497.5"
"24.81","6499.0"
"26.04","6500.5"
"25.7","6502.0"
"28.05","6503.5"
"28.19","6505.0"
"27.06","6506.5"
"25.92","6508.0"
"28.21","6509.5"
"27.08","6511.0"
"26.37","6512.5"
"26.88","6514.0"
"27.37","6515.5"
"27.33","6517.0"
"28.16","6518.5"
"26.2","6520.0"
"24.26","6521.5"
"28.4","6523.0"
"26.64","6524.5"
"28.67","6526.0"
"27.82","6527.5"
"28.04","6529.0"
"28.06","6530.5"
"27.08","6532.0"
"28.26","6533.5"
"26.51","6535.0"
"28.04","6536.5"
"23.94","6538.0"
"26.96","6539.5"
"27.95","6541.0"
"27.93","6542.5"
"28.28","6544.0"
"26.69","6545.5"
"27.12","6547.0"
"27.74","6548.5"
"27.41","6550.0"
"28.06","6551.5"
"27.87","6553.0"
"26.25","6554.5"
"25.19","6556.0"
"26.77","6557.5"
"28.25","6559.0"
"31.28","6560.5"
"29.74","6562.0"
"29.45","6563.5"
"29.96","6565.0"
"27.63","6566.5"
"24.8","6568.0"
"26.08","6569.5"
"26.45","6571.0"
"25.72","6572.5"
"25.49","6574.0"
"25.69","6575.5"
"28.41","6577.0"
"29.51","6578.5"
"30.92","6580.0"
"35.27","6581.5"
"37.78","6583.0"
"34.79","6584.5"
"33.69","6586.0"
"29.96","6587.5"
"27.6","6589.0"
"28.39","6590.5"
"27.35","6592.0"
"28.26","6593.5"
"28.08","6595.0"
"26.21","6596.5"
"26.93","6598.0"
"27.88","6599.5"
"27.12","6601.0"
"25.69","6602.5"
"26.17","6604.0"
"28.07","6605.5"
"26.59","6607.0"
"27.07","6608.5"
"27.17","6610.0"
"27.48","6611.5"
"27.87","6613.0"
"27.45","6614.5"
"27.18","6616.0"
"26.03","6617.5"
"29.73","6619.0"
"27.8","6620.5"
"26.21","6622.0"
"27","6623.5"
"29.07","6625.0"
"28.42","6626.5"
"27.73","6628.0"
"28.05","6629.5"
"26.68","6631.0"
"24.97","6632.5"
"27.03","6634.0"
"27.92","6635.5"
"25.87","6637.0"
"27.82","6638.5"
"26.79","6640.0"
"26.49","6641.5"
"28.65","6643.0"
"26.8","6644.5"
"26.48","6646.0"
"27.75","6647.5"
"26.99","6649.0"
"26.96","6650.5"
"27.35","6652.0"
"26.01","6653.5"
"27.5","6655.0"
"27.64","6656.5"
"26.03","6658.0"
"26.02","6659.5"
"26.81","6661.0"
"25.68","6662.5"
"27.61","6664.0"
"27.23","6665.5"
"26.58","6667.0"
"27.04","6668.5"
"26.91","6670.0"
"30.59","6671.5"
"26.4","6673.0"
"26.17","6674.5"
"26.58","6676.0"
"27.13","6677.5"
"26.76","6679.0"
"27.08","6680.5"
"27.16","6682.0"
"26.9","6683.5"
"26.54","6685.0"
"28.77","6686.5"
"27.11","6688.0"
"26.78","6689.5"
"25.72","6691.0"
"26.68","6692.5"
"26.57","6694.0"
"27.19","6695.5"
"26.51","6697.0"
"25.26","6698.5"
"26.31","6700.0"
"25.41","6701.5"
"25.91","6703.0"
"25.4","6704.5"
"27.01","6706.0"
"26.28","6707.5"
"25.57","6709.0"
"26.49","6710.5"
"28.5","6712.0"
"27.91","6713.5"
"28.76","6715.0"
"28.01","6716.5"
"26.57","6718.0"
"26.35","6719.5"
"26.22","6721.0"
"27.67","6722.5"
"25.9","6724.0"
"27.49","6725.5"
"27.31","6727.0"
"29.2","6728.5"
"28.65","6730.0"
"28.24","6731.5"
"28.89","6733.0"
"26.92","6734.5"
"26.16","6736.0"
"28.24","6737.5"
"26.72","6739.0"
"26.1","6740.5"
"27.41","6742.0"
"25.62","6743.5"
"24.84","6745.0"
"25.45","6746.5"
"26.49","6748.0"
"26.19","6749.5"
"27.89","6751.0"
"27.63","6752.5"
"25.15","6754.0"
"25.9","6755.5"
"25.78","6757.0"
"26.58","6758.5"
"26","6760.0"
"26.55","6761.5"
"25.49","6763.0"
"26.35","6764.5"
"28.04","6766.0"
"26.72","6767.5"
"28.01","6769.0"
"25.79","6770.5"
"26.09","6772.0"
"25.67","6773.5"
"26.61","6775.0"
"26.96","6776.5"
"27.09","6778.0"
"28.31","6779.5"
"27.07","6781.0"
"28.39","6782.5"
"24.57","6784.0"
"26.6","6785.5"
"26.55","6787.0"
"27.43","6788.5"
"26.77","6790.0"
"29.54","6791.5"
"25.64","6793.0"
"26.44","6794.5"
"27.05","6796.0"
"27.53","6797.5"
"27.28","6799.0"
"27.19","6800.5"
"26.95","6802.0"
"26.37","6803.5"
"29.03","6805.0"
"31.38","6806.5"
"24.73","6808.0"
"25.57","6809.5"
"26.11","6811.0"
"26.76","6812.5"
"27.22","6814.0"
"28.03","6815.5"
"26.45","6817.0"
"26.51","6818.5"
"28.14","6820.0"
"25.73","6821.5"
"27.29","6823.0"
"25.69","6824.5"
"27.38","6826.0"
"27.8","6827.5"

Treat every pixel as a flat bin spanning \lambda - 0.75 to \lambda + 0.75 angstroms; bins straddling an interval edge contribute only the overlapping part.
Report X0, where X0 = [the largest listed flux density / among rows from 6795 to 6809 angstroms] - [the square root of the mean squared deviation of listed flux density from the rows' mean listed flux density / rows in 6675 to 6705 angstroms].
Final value 30.6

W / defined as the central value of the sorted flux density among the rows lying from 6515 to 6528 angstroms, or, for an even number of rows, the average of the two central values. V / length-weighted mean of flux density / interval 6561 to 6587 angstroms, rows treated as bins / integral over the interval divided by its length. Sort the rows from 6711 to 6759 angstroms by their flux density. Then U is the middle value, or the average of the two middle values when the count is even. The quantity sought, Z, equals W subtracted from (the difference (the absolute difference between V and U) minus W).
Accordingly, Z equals -52.0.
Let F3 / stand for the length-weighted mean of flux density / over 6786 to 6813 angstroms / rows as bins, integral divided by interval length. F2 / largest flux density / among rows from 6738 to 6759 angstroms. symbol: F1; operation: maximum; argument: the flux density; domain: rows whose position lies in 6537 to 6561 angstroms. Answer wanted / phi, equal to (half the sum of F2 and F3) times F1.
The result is 860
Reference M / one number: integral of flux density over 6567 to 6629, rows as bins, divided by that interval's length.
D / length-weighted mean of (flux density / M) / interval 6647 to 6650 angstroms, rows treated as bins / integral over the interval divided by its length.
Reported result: 0.97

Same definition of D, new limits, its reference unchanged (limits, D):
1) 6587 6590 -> 1.02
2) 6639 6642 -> 0.95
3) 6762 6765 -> 0.92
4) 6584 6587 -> 1.20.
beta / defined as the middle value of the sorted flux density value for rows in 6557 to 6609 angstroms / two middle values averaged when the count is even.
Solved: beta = 27.9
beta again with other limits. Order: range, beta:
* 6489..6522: 26.6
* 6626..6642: 27.0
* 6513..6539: 27.4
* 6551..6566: 28.2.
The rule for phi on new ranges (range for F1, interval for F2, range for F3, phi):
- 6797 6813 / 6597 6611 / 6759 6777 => 856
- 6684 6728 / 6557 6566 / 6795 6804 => 839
